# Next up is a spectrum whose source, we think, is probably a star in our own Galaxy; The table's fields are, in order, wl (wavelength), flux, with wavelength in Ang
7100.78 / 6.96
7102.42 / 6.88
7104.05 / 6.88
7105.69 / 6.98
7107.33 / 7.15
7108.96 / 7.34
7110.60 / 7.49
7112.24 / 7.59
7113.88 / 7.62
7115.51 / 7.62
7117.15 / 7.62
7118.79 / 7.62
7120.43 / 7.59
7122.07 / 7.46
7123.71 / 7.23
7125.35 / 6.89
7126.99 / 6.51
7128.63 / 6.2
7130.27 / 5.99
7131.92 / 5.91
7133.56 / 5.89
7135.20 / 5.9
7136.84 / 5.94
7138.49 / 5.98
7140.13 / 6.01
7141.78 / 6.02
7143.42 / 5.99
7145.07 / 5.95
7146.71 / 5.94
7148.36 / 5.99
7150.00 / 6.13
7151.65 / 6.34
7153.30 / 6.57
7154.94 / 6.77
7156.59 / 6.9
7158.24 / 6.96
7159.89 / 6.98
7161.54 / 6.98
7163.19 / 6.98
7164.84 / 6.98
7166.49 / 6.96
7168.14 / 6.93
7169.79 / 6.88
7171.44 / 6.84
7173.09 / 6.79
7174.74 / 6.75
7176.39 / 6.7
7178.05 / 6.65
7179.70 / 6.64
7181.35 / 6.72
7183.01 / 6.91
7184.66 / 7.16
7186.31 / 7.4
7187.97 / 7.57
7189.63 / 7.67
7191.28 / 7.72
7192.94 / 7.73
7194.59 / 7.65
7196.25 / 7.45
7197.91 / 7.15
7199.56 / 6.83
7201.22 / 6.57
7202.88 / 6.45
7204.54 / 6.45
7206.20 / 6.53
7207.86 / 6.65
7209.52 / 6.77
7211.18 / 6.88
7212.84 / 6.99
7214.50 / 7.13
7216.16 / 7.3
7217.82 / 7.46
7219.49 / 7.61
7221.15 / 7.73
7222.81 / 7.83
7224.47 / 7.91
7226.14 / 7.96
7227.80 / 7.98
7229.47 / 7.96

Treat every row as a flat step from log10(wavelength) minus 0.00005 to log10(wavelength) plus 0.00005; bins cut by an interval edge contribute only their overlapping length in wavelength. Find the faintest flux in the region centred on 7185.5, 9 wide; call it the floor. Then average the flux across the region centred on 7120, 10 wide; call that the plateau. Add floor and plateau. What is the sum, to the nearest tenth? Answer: 14.2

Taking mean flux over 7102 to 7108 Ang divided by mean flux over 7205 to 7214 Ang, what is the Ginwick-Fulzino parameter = 1.03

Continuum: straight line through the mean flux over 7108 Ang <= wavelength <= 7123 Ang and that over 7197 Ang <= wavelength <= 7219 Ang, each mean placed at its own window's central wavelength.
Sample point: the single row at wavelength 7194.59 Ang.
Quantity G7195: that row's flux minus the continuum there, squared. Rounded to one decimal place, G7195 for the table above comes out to 0.5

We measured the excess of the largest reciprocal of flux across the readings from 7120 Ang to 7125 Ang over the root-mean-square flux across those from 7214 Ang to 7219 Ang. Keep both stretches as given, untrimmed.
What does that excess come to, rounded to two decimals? -7.16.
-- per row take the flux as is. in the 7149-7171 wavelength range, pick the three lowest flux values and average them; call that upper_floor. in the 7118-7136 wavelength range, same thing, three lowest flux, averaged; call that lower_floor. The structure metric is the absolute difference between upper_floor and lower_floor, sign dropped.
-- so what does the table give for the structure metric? 0.4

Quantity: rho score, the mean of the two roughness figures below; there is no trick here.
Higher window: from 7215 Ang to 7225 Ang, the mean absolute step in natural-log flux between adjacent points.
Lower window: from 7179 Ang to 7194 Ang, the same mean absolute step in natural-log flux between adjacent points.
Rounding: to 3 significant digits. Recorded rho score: 0.0175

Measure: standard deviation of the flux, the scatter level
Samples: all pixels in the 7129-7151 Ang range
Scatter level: 0.1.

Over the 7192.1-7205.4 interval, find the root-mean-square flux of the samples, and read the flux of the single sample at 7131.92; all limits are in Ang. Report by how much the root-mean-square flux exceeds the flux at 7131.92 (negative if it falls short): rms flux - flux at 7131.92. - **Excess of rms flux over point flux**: 1.1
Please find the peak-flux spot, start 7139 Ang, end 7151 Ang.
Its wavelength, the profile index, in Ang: 7150.00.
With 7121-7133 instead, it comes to 7122.07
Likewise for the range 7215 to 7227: 7226.14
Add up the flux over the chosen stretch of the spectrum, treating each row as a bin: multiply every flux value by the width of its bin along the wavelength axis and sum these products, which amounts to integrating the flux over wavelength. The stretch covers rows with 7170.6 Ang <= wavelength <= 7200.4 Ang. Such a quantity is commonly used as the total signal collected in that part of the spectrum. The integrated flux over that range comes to 212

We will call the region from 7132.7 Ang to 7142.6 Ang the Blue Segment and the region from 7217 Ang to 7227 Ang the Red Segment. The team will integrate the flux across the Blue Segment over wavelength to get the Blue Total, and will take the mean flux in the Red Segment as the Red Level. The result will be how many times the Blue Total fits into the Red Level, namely 0.13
